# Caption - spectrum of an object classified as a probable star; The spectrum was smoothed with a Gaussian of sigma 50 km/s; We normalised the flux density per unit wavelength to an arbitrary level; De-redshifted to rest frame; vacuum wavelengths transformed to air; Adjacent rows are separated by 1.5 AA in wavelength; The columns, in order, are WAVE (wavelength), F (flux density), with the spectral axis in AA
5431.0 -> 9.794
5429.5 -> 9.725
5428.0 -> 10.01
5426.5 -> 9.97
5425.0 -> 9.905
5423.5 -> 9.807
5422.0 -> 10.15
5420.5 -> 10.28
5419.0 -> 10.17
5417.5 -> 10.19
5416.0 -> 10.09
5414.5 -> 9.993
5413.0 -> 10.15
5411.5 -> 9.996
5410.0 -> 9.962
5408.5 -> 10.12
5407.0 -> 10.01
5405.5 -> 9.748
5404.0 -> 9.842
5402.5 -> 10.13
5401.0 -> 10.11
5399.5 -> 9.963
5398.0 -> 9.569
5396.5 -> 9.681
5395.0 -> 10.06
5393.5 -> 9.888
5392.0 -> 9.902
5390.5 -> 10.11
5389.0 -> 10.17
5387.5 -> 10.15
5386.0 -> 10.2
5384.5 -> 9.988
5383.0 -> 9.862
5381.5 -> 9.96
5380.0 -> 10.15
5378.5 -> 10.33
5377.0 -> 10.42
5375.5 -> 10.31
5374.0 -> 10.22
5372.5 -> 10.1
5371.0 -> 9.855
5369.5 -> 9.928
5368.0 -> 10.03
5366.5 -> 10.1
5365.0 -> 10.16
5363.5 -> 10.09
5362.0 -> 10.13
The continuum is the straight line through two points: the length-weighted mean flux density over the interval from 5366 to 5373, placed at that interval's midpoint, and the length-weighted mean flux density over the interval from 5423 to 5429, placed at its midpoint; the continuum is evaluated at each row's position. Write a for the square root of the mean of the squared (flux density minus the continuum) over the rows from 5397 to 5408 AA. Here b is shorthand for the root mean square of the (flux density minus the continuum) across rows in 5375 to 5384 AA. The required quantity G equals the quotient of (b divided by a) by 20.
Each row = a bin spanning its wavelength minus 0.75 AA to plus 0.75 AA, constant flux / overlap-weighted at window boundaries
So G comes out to 0.071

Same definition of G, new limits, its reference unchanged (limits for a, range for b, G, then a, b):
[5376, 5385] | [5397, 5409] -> 0.040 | 0.24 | 0.19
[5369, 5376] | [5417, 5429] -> 0.051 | 0.20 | 0.20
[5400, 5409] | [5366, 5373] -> 0.031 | 0.15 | 0.10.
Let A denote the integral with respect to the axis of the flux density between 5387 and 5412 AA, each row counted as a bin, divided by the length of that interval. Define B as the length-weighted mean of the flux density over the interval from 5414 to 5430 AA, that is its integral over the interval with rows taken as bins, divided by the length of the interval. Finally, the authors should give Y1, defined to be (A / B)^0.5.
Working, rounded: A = 10.0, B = 10.0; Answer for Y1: 1.00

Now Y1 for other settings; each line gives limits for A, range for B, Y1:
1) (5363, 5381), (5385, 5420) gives 1.01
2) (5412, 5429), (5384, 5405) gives 1.00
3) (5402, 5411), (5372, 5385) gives 0.99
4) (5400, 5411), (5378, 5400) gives 1.00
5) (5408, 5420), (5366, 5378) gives 1.00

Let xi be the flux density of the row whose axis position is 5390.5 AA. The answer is 10.11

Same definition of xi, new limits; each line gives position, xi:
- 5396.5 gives 9.681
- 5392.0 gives 9.902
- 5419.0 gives 10.17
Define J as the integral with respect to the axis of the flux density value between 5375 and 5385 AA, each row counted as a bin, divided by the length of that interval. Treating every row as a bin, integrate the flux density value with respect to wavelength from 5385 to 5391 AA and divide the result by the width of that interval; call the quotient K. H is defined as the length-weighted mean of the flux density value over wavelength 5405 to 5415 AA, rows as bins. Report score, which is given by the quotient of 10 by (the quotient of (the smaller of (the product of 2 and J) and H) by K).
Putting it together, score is 10.1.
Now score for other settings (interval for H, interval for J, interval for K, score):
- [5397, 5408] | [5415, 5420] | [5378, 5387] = 10.2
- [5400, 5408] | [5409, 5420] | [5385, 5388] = 10.2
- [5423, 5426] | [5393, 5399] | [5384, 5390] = 10.3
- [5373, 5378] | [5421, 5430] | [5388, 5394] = 9.7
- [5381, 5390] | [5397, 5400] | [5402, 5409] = 9.9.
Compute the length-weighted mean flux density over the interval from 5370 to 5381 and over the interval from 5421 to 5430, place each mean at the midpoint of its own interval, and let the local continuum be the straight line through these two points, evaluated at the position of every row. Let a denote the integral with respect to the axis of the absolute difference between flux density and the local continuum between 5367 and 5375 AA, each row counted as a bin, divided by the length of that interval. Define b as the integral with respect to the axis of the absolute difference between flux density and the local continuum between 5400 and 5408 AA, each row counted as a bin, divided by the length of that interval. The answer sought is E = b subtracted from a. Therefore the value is 0.06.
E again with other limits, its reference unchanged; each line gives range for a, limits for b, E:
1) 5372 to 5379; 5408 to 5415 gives 0.07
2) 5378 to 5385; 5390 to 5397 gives -0.01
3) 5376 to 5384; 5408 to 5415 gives 0.11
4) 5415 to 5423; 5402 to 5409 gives 0.05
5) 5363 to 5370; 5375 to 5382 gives 0.02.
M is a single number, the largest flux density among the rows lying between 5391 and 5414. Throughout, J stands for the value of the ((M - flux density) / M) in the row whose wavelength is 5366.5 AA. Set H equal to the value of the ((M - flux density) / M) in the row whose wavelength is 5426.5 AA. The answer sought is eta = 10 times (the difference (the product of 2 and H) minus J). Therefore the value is 0.3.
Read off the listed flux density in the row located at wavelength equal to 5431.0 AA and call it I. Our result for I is 9.794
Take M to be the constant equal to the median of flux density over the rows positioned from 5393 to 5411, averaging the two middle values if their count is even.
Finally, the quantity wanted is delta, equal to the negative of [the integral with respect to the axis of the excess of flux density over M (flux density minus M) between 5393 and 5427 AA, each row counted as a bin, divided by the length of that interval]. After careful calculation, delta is -0.03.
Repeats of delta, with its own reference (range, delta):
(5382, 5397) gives -0.04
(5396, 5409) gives 0.05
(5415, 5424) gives -0.16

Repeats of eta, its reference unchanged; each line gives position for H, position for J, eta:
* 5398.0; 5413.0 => 1.1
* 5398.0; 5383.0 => 0.9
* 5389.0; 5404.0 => -0.3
